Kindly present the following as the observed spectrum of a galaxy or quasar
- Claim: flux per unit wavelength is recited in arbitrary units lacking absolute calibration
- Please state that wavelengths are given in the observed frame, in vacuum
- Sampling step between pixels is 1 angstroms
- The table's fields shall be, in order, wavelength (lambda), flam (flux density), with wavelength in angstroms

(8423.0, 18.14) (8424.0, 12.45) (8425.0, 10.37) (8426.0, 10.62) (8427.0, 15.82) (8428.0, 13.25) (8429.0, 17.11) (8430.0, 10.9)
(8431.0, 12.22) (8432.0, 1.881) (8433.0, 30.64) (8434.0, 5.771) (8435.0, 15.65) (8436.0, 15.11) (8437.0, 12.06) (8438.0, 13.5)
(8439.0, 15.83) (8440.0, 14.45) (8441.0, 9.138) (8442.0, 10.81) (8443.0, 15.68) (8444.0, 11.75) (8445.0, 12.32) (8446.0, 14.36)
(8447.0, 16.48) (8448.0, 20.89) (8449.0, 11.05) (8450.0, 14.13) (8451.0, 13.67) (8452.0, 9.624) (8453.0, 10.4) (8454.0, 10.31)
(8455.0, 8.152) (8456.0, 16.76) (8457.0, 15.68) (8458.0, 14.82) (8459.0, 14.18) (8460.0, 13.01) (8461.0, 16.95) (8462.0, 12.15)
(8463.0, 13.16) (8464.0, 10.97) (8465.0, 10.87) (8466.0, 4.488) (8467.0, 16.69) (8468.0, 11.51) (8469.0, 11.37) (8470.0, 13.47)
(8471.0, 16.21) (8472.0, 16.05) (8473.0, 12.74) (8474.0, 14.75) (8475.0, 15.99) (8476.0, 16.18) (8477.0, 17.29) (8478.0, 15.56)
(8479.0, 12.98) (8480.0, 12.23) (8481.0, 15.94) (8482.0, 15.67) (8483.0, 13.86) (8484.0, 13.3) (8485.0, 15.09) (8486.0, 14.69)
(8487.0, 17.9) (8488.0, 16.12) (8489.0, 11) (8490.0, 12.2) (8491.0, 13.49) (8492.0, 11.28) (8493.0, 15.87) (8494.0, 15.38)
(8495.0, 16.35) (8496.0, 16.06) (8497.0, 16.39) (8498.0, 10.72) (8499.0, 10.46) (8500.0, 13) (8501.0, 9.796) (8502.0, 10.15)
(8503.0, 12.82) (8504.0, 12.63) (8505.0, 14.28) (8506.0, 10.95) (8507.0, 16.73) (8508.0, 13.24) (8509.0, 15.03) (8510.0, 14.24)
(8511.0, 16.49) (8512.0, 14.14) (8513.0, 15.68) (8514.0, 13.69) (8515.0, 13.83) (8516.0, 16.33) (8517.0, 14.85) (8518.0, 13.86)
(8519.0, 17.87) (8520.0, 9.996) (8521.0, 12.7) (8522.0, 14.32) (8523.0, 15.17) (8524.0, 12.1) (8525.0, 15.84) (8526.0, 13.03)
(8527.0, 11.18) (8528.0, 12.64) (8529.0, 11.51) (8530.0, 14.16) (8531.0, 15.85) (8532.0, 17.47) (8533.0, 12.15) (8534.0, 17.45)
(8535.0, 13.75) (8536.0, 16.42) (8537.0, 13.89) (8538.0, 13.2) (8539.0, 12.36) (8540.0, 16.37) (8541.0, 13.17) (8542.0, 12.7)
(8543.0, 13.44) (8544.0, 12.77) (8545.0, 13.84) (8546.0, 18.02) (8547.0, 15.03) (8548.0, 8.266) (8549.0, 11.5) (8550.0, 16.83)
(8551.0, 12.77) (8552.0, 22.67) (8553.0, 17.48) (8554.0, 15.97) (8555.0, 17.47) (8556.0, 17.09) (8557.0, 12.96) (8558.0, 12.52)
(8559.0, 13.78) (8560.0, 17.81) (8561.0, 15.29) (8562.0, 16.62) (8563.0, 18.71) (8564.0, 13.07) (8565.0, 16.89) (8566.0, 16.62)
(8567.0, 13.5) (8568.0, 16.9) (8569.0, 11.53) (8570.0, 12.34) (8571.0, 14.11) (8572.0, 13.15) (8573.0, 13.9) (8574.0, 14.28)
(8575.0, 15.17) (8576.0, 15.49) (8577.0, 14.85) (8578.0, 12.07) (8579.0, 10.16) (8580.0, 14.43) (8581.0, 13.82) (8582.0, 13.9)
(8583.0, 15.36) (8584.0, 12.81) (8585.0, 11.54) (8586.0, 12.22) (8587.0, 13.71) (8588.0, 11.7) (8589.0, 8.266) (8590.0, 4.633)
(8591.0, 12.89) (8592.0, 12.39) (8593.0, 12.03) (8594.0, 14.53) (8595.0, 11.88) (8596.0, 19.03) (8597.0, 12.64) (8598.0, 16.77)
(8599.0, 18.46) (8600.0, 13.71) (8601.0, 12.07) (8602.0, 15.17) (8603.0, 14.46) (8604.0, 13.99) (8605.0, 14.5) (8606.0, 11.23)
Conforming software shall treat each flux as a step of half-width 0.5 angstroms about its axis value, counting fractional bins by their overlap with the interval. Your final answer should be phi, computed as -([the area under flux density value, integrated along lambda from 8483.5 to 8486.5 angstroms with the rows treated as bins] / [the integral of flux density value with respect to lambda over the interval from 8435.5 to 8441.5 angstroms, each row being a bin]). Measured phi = -0.5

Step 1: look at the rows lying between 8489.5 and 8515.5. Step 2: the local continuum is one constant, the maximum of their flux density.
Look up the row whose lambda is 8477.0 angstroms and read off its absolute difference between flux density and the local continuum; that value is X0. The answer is 0.6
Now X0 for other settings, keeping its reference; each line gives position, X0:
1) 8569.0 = 5.2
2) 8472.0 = 0.7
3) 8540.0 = 0.4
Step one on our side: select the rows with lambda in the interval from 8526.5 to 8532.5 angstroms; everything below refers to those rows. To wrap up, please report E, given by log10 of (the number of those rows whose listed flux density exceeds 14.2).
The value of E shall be 0.30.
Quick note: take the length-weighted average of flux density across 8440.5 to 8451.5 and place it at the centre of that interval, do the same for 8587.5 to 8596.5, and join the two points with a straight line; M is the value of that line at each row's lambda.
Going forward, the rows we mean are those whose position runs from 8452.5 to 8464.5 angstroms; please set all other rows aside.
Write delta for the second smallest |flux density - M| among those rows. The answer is 0.49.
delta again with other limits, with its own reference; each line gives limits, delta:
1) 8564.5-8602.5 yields 0.02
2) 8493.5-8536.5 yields 0.05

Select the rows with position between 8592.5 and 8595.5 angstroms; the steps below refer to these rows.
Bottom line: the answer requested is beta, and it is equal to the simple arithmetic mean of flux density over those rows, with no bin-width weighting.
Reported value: 12.8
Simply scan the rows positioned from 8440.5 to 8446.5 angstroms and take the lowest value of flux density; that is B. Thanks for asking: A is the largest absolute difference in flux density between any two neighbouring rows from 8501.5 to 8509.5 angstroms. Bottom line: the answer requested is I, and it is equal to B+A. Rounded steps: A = 5.8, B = 9.138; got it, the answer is 14.9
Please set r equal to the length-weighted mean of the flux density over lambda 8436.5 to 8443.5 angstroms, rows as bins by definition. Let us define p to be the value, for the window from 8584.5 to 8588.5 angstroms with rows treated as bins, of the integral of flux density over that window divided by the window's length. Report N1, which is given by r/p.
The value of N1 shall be 1.06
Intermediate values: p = 12.3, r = 13.1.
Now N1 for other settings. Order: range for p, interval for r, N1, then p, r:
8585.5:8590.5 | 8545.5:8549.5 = 1.31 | 10.1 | 13.2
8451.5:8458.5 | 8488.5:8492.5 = 0.98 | 12.2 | 12.0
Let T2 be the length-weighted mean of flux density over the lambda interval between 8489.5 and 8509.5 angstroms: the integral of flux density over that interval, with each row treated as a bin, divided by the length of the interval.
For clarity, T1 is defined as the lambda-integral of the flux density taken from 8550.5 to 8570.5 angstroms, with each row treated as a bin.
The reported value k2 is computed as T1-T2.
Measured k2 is 299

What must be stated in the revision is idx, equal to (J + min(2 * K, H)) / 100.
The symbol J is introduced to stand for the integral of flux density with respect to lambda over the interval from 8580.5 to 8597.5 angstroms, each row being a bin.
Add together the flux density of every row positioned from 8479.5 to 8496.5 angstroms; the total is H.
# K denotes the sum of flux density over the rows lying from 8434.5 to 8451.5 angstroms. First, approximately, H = 246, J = 213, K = 237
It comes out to 4.6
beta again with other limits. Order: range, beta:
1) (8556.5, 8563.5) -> 15.4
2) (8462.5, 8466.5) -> 9.9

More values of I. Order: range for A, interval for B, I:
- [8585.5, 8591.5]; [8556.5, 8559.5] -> 20.8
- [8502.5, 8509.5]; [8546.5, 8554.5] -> 14.0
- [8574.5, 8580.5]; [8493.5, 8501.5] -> 14.1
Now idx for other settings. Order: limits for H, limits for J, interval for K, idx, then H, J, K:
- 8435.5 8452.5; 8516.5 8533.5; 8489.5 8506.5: 4.7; 231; 235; 222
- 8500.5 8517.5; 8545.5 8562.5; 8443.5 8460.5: 5.0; 235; 262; 228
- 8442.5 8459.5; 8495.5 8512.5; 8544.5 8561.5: 4.6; 230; 227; 259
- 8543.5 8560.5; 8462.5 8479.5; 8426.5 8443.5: 4.9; 257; 230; 230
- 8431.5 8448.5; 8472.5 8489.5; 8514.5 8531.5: 4.9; 236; 251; 235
